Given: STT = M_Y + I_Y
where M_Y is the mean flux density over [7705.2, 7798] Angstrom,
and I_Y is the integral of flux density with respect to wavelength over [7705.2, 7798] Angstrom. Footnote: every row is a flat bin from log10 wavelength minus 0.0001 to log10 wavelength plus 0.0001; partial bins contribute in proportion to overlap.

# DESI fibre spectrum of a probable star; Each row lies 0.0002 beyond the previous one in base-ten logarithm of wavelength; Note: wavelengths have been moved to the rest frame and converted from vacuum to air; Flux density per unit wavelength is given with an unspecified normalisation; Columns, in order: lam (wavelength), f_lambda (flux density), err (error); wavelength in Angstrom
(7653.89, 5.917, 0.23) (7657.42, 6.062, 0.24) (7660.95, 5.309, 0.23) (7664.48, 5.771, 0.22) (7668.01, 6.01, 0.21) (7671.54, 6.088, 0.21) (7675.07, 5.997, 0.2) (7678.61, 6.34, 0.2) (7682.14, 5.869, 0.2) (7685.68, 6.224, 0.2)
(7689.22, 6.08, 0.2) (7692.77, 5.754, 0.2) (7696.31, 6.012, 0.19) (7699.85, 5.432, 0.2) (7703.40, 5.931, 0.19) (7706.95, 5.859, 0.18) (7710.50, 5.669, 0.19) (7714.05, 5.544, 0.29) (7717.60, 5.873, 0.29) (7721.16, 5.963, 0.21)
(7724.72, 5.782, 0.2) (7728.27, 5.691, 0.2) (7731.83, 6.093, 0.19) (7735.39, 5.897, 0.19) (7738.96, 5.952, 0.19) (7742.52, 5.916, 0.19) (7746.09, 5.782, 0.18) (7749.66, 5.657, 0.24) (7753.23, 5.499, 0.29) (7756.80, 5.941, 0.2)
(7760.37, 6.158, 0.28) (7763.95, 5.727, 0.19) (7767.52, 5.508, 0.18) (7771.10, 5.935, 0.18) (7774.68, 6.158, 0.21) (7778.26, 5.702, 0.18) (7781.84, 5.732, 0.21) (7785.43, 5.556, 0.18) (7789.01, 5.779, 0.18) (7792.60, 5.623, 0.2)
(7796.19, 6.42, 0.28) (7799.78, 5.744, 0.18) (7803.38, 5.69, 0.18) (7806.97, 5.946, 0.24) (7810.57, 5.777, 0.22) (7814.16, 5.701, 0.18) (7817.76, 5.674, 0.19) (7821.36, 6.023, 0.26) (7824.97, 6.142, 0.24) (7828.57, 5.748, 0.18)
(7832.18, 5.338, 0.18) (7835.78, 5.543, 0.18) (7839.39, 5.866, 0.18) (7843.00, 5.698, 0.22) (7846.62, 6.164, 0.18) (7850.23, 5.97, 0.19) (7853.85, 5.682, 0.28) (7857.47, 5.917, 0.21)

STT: 546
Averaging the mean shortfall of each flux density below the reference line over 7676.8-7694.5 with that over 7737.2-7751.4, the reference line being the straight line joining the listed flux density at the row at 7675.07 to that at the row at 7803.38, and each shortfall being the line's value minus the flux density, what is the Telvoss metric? -0.04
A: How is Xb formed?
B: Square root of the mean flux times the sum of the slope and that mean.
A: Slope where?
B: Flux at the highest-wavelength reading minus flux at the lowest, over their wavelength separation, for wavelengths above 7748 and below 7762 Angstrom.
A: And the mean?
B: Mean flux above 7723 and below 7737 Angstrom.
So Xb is 5.89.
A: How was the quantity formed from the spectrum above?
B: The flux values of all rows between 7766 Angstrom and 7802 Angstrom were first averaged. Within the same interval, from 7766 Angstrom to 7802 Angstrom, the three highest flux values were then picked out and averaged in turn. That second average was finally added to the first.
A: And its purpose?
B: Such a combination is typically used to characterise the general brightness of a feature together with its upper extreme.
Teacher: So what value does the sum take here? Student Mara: 12.0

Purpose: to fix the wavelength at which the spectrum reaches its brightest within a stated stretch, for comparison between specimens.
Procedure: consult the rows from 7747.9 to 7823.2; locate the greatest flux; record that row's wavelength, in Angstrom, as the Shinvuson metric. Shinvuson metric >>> 7796.19 Angstrom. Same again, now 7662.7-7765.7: 7678.61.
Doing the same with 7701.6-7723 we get 7721.16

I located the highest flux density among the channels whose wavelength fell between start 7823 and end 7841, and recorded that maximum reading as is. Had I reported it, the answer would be 6.142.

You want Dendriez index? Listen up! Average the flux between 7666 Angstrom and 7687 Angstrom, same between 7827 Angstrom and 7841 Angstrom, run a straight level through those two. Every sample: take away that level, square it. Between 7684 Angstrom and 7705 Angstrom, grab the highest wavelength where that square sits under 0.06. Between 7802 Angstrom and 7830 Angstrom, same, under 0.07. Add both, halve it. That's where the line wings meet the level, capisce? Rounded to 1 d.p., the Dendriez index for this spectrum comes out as 7766.0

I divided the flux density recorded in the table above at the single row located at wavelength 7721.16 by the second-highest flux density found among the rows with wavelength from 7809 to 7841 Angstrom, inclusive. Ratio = 0.99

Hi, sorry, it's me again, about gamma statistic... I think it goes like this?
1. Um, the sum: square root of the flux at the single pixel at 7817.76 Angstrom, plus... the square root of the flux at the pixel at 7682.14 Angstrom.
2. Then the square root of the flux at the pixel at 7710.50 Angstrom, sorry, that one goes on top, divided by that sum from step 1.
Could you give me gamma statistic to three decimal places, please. 0.496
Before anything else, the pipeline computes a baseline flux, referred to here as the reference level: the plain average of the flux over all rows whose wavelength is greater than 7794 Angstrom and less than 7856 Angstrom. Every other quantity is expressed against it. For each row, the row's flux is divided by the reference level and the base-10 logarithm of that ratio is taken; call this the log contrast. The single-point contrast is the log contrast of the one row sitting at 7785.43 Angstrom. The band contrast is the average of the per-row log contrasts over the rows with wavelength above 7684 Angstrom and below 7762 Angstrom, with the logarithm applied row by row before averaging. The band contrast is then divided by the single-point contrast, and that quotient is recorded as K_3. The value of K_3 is -0.06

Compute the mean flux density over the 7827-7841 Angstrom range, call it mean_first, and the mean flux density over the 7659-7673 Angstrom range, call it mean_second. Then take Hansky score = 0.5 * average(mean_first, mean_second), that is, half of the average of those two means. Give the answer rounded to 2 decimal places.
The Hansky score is 2.85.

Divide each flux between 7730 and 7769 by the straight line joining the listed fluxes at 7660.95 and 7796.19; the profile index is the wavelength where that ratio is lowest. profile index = 7767.52 Angstrom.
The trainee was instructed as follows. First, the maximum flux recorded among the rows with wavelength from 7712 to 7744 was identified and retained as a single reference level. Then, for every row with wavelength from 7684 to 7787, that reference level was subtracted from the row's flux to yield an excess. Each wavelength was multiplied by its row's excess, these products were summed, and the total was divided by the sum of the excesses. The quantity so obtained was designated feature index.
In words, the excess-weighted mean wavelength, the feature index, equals 7740.0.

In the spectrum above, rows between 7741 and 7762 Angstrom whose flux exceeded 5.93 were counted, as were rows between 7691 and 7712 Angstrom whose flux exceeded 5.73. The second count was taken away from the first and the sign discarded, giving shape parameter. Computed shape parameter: 2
